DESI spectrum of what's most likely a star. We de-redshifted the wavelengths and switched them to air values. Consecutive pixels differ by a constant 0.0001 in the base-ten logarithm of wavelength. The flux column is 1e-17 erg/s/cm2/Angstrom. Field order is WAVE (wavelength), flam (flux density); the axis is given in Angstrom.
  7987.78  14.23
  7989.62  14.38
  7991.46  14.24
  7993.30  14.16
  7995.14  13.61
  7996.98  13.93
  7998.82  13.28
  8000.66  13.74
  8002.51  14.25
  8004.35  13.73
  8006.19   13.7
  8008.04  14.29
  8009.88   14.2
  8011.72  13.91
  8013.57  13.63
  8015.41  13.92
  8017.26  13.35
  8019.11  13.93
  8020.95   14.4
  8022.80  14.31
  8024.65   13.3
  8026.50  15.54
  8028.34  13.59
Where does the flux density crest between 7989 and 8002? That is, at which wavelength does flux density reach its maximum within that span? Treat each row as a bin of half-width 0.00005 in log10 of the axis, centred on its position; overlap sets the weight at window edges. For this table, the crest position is 7989.62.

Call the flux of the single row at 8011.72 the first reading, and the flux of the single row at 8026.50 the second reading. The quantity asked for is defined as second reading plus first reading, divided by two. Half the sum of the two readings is 14.7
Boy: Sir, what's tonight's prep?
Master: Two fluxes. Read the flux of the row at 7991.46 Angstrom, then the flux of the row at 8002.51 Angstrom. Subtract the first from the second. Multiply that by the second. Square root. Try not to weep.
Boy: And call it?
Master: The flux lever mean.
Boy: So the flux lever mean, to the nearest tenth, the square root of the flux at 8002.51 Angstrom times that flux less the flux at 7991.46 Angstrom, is 0.4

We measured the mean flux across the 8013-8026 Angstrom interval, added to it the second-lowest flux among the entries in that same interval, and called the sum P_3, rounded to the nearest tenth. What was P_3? 27.2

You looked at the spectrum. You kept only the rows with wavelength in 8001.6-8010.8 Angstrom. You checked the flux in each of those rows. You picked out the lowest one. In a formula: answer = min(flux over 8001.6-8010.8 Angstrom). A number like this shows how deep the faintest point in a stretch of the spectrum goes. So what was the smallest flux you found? 13.7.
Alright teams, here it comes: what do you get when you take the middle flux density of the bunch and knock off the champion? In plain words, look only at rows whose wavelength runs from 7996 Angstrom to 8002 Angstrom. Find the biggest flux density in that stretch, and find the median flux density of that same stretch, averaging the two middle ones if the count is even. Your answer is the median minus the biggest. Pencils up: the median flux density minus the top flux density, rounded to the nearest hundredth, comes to -0.19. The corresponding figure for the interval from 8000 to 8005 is -0.51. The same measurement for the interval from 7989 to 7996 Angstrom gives -0.18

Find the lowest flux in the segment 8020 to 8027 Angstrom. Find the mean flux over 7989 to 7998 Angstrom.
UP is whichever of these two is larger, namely 14.1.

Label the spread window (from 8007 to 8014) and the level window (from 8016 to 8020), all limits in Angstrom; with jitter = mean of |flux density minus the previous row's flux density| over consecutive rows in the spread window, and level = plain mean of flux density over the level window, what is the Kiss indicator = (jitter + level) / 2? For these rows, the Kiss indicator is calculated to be 6.93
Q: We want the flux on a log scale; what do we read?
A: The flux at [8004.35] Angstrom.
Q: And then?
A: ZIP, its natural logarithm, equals 2.62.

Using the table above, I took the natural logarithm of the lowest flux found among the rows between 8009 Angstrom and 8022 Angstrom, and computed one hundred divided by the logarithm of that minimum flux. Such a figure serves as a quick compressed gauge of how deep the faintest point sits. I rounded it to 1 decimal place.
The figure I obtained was 38.6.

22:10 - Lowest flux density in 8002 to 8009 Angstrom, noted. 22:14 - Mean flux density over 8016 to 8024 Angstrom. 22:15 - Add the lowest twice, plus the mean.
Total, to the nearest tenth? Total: 41.4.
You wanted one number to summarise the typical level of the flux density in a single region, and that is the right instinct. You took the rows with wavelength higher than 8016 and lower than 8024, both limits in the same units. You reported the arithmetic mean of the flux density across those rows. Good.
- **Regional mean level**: 14.0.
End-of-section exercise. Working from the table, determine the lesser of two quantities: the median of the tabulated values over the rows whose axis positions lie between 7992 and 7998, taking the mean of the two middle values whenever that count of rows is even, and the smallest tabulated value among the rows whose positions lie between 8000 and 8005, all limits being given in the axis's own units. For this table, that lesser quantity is 13.7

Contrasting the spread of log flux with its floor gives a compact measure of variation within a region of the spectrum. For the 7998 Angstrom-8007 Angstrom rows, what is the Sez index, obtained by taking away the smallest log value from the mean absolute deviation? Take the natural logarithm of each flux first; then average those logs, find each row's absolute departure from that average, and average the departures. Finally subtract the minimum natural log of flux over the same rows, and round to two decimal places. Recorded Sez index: -2.57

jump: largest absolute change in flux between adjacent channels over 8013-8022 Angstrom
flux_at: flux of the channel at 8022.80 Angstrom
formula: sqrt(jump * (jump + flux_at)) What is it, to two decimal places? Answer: 2.94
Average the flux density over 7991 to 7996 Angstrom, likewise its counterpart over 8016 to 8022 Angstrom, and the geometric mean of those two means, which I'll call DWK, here 13.9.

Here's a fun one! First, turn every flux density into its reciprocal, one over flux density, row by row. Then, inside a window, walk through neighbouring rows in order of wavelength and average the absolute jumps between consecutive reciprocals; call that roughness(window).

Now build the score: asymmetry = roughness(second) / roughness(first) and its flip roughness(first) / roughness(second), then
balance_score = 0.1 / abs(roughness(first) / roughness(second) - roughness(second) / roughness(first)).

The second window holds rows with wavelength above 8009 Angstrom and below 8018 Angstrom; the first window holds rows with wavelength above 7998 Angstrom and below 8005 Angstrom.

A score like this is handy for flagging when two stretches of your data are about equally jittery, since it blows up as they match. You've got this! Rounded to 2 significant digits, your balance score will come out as 0.15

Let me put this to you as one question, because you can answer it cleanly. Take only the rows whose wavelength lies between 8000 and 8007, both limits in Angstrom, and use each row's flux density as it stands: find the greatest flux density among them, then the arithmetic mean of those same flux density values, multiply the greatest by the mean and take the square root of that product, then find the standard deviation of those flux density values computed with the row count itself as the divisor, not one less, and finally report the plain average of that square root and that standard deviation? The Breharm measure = 7.14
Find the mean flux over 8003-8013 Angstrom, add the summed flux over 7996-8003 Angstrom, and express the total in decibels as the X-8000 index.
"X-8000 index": 18.4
